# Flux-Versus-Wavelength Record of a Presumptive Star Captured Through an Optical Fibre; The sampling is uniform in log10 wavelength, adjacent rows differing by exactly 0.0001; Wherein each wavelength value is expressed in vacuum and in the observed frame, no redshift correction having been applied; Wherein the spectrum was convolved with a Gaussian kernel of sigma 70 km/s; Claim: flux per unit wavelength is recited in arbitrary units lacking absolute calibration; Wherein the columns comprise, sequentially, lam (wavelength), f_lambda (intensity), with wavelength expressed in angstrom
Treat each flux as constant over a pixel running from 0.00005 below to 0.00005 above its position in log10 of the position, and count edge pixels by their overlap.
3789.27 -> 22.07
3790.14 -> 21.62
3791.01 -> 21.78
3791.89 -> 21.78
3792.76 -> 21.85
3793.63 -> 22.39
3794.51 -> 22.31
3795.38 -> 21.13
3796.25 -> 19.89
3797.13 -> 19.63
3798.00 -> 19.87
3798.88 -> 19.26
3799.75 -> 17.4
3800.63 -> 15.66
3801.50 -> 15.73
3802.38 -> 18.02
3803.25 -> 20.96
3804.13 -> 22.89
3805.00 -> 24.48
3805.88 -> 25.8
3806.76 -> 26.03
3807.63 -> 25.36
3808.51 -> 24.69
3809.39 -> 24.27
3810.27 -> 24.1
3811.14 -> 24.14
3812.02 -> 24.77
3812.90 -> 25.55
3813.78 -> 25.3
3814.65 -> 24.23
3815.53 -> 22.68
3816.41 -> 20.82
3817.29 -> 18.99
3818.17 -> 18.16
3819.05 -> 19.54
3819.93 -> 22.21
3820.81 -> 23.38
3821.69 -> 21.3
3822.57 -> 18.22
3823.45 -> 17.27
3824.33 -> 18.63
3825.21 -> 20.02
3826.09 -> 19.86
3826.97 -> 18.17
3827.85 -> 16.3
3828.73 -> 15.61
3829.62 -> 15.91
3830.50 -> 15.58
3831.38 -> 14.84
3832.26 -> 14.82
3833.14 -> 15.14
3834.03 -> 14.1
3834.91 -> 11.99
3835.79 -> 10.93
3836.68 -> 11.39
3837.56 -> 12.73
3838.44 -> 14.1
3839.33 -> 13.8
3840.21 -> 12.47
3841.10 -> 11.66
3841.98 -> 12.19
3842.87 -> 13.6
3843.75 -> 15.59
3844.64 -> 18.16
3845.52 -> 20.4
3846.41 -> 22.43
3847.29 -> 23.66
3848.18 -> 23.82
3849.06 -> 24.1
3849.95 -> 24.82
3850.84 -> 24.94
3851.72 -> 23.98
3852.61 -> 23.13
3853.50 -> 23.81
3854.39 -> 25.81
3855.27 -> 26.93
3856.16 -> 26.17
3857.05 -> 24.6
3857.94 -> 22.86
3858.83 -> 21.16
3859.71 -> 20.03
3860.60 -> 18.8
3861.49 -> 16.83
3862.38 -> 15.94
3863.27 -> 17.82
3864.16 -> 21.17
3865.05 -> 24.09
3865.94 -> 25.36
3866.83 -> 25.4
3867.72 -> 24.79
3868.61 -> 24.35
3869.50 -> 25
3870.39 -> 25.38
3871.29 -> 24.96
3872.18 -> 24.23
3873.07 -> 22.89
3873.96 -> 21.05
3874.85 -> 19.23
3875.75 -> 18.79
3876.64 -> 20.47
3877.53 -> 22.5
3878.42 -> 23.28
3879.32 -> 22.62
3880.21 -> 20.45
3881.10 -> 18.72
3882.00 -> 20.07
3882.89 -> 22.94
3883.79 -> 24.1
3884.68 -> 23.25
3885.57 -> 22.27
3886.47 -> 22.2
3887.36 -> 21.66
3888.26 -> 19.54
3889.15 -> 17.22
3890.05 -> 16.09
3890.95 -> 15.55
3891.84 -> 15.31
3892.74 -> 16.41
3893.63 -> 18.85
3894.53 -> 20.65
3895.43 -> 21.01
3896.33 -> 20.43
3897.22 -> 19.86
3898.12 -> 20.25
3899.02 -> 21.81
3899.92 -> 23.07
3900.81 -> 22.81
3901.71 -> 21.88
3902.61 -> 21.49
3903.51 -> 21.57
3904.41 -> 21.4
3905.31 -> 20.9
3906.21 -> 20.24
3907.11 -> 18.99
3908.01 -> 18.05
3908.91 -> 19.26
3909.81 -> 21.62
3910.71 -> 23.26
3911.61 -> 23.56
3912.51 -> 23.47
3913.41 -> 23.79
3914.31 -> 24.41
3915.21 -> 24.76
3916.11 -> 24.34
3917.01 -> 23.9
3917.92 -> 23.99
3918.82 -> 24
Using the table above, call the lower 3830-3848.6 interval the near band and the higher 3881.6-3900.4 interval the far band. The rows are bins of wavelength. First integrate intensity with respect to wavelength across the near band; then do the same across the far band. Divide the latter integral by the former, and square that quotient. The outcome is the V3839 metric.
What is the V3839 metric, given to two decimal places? 1.75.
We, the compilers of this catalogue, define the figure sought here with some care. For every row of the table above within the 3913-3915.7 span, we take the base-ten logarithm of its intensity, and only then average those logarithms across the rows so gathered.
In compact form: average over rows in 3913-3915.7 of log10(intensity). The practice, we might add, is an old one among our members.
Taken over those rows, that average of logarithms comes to 1.39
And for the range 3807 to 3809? 1.40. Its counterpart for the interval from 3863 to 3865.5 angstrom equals 1.32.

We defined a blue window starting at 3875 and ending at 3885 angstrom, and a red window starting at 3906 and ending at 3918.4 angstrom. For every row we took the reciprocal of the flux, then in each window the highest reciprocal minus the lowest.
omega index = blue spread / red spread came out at 0.79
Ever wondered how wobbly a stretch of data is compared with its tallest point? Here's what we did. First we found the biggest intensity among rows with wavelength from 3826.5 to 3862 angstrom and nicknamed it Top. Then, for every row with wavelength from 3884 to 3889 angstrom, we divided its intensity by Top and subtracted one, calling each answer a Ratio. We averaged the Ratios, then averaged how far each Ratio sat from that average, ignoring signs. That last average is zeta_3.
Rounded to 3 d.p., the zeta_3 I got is 0.035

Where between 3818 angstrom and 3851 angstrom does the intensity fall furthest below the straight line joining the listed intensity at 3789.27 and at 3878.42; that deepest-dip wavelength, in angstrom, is 3835.79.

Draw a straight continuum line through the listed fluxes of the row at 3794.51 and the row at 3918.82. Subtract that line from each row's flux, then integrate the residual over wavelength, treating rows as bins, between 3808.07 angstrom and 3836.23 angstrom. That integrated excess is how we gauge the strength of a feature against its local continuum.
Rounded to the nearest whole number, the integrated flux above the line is -92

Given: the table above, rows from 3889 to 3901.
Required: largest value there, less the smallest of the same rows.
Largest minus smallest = 7.8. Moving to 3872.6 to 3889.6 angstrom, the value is 6.9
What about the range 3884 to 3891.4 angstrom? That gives 7.7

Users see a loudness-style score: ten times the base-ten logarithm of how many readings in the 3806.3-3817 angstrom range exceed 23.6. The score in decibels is 10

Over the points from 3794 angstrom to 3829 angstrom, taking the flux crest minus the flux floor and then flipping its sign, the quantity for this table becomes -10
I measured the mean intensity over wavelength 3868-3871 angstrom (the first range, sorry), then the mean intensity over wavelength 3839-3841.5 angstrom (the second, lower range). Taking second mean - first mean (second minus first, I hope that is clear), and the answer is -12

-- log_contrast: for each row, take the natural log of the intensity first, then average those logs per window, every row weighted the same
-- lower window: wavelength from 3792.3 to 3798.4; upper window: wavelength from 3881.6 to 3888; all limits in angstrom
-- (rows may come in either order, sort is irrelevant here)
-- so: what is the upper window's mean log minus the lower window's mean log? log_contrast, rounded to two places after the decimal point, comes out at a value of 0.06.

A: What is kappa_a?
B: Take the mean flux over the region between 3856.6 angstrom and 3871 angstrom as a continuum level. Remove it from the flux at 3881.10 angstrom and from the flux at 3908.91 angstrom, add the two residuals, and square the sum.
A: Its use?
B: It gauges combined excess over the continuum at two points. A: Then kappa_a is 39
